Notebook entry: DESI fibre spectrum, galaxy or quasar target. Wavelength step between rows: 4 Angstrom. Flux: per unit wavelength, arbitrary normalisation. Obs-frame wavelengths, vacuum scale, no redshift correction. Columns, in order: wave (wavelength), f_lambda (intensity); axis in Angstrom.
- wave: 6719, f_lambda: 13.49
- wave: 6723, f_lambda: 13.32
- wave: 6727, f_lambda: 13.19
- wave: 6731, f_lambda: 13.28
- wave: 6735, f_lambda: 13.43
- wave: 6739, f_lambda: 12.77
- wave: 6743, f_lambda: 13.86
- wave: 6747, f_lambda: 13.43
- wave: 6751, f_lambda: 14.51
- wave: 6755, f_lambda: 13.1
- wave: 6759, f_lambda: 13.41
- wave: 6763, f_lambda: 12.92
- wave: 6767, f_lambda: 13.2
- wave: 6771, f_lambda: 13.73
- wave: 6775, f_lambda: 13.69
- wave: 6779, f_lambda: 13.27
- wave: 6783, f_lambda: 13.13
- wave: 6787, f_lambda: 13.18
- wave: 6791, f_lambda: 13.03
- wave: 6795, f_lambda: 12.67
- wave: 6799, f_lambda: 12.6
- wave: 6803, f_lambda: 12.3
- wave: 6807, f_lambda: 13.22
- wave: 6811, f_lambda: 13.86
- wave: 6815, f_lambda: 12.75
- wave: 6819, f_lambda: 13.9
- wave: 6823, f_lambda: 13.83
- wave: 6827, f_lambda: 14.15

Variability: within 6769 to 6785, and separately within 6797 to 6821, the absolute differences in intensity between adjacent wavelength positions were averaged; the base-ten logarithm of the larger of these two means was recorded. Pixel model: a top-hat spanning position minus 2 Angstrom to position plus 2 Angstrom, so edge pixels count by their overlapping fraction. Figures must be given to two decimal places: -0.08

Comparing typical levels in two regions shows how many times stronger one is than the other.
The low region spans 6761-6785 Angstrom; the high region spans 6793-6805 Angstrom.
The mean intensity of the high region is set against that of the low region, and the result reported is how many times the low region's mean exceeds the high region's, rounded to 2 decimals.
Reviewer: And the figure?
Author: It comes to 1.06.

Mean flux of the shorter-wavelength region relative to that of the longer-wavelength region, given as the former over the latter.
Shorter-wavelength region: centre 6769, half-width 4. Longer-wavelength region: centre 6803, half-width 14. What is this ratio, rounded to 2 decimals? 1.04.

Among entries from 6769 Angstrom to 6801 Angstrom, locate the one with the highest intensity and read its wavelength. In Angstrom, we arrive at 6771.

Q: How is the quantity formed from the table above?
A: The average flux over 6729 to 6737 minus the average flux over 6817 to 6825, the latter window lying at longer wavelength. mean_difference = -0.5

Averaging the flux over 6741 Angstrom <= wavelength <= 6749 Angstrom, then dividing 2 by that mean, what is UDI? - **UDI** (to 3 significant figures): 0.147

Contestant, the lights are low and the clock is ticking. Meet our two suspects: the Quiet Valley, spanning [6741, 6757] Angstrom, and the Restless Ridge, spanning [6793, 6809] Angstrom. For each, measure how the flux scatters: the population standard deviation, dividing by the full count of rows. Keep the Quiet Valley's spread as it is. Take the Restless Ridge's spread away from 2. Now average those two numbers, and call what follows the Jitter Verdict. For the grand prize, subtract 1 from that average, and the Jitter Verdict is 0.10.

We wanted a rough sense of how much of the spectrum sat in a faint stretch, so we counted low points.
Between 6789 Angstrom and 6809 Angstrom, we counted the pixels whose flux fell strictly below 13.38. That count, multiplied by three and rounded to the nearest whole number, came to 15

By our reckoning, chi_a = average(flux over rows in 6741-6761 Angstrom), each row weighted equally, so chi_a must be 13.66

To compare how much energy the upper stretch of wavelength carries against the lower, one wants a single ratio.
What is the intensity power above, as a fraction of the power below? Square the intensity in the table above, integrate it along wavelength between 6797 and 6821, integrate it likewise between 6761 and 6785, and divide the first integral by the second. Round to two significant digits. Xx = 0.97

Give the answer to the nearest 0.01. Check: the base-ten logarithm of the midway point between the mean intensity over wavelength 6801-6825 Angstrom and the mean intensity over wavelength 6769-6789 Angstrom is 1.13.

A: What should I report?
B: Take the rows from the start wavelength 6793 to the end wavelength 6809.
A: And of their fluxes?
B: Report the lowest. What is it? 12.3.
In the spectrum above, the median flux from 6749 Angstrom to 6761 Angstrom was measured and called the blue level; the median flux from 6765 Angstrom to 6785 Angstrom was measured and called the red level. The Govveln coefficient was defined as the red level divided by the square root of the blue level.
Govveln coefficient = 3.62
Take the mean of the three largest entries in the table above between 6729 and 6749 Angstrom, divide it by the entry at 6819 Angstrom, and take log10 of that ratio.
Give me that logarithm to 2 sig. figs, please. -0.010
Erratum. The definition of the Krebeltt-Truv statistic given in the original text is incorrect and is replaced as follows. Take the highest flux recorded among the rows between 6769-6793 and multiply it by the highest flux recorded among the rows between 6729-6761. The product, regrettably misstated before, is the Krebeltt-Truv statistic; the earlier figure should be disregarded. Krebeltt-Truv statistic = 199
